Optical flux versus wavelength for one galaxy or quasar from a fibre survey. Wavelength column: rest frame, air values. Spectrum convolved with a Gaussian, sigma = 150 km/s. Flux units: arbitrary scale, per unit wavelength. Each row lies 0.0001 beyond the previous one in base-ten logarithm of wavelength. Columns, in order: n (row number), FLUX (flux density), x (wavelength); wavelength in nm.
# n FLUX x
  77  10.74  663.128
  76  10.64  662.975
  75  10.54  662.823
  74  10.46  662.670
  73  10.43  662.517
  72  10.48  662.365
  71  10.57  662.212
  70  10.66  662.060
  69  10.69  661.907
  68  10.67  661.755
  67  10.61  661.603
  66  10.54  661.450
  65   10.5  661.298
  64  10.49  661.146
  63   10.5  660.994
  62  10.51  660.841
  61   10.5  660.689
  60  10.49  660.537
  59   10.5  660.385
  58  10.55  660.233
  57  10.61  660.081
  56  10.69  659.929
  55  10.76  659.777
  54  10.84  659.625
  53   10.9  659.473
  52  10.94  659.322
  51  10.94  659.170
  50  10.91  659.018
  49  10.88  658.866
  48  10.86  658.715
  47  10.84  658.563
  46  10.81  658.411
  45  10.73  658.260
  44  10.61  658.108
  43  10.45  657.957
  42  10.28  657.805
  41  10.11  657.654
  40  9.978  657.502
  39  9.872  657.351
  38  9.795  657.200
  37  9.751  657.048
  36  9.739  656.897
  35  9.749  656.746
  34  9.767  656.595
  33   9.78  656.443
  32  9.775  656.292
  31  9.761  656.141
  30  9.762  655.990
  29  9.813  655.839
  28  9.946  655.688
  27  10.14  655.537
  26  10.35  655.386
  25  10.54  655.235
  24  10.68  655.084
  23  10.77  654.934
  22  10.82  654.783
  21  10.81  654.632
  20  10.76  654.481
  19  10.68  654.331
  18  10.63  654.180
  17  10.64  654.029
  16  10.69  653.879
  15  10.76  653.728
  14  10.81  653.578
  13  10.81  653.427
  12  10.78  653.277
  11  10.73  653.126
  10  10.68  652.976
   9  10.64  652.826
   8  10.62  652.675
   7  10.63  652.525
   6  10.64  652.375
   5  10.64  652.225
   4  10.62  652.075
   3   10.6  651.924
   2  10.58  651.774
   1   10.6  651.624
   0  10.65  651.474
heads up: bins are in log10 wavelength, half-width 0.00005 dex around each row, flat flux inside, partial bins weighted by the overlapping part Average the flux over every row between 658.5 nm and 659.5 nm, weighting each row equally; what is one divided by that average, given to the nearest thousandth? 0.092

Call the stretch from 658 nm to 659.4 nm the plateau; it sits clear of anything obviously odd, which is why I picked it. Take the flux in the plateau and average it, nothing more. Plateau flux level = 10.8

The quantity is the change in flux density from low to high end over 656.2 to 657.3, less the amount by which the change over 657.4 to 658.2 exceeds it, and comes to -0.6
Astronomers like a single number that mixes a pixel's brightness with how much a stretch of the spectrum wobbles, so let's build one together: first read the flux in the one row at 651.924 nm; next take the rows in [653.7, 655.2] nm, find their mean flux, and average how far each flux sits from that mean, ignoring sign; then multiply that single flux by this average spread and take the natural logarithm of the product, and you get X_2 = -0.5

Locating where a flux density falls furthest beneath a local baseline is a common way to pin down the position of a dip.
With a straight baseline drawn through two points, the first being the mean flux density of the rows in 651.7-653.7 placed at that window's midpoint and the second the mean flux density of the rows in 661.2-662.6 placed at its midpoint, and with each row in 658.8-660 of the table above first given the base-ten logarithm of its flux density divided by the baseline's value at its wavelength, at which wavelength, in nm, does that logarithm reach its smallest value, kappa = 659.929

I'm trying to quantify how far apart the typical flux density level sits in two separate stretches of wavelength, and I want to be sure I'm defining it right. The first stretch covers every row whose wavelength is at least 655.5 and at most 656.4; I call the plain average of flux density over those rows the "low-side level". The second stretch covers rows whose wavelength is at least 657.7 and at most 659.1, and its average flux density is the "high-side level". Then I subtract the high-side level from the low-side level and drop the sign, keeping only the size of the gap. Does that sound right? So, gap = 0.84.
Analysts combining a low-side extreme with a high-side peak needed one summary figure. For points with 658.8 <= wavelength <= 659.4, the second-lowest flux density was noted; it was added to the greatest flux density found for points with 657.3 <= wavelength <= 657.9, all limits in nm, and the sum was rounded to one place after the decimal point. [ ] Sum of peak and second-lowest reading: 21.2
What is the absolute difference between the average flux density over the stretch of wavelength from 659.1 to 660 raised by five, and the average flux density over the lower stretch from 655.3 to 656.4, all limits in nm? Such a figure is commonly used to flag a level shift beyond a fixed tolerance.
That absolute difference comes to 5.9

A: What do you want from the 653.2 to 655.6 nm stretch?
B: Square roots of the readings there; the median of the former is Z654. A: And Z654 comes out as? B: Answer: 3.27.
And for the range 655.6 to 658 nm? 3.13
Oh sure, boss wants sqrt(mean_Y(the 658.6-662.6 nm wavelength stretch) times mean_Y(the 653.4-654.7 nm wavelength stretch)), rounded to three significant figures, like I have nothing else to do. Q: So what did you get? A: 10.7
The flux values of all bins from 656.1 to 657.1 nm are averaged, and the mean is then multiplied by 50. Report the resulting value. 488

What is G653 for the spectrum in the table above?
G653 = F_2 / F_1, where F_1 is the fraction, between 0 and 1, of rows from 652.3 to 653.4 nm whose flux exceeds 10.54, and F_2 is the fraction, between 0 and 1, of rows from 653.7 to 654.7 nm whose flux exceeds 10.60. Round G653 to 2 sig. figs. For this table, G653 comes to 1.0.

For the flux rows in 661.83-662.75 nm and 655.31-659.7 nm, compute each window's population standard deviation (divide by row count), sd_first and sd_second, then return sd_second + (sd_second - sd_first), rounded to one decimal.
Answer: 0.9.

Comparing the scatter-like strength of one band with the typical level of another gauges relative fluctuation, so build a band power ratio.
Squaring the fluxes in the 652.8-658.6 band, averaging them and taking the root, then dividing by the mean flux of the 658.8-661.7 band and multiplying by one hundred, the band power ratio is 97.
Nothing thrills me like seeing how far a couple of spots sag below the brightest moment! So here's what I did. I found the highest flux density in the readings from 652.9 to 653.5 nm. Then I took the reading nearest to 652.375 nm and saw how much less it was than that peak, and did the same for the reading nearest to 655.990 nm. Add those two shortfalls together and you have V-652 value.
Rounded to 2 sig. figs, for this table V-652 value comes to 1.2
